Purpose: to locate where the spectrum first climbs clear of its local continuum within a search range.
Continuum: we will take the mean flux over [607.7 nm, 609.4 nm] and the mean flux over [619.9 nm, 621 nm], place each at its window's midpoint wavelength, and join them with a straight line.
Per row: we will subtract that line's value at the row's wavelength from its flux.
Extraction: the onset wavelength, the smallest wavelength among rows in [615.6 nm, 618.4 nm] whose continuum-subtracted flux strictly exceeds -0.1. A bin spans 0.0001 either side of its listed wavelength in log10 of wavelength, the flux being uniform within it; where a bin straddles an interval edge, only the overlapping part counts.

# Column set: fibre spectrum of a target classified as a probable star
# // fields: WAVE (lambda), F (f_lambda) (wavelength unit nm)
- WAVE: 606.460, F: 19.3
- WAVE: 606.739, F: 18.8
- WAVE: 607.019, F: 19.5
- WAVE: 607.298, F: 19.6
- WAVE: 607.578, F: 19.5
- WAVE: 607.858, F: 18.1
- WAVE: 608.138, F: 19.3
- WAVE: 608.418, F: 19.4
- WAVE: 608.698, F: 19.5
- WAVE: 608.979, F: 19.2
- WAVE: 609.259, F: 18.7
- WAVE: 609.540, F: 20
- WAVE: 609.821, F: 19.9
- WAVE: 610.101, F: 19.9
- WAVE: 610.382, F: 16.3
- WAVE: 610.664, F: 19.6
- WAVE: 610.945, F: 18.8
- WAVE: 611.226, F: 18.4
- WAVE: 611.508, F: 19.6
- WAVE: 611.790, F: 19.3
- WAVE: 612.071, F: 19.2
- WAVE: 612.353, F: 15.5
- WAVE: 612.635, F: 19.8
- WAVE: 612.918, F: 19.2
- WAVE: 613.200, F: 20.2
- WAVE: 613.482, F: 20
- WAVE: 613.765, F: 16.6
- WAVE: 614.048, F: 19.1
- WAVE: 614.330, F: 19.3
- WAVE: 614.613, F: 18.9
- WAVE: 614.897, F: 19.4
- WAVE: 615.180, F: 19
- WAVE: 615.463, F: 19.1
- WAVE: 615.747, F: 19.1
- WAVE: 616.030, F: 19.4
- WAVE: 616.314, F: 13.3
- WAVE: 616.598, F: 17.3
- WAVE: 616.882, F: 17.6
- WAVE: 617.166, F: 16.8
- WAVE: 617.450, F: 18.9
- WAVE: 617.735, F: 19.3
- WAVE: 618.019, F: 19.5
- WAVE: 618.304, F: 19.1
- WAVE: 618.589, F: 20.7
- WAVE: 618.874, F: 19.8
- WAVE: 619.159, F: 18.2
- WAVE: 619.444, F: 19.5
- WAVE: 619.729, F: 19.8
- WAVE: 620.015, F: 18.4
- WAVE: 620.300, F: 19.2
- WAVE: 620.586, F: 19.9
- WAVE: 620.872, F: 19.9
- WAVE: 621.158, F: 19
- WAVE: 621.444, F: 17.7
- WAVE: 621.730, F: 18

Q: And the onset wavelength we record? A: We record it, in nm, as 616.030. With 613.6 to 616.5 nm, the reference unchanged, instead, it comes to 614.048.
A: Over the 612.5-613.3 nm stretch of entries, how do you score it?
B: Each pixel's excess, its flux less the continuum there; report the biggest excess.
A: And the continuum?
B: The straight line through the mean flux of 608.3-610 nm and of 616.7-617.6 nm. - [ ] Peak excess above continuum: 1.6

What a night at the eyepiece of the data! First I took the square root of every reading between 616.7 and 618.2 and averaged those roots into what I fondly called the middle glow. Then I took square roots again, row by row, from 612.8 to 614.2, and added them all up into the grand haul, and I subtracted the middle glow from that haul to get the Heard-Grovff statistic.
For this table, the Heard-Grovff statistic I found 17.5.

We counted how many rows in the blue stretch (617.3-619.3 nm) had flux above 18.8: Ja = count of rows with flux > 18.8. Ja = 6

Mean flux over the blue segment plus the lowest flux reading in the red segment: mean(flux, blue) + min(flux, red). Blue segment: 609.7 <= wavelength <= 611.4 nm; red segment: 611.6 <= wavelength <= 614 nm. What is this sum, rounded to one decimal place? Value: 34.3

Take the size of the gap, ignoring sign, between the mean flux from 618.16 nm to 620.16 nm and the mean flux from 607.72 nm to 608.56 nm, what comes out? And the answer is 0.4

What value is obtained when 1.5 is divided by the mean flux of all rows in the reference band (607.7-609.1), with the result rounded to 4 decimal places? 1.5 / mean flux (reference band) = 0.0785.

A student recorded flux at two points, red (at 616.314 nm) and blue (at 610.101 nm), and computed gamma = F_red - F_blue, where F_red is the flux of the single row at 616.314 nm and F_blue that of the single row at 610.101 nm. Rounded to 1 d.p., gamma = -6.6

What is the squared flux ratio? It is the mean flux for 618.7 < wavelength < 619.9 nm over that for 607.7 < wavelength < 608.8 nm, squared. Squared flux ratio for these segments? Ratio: 1.03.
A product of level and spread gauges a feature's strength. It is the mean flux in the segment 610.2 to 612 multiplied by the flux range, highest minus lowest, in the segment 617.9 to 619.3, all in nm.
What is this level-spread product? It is 47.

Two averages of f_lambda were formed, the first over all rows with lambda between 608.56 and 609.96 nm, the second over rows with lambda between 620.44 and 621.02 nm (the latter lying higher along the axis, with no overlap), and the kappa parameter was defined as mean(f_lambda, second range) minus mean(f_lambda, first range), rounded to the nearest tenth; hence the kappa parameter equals 0.4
